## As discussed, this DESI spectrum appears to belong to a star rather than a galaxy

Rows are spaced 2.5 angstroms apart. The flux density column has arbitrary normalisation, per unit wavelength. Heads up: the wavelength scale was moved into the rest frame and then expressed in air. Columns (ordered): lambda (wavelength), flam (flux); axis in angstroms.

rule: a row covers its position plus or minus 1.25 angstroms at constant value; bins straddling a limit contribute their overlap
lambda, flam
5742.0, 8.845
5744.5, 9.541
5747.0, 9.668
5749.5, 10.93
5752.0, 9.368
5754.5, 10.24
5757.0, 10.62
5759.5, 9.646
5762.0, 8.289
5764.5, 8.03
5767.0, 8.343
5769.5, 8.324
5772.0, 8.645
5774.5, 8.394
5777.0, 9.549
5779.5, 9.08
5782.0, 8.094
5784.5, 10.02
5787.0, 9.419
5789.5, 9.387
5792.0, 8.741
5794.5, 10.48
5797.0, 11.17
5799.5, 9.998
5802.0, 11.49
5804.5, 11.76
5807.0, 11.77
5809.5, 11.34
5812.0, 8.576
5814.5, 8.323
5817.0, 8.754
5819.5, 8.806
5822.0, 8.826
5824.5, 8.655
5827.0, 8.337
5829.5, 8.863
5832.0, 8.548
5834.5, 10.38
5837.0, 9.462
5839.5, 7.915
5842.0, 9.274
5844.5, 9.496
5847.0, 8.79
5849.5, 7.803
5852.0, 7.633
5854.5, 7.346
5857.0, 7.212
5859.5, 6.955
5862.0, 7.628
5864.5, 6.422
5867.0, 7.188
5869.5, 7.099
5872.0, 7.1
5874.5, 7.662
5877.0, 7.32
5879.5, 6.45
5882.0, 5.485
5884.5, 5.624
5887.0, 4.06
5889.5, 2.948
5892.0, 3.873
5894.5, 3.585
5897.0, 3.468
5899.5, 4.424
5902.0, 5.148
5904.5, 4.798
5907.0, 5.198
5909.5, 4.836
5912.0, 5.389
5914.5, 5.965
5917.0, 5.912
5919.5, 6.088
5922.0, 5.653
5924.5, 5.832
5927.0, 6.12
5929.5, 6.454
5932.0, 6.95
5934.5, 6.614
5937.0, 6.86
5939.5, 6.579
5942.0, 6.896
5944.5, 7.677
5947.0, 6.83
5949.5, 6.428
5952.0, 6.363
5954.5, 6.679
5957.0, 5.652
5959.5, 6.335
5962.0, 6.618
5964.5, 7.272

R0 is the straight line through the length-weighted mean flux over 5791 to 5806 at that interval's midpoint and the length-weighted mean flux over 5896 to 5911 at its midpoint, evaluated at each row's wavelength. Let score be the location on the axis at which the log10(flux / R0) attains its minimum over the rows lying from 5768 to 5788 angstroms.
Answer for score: 5769.5 angstroms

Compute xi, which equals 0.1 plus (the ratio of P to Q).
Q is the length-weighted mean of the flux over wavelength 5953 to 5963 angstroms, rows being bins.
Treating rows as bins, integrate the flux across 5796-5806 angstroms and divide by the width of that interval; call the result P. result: 1.9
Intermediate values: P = 11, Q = 6.3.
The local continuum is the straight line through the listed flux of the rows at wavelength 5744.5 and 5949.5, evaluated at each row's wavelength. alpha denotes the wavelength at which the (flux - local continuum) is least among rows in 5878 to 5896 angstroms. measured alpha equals 5889.5 angstroms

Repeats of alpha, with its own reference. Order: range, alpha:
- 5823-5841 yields 5839.5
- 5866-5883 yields 5882.0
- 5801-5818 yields 5814.5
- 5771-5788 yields 5782.0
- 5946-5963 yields 5957.0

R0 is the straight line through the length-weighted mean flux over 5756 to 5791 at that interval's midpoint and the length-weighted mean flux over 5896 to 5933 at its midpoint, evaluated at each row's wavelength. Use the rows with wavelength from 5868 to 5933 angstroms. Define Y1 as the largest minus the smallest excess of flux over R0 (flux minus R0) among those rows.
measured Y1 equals 5.1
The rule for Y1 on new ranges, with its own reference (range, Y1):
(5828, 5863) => 2.8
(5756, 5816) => 4.8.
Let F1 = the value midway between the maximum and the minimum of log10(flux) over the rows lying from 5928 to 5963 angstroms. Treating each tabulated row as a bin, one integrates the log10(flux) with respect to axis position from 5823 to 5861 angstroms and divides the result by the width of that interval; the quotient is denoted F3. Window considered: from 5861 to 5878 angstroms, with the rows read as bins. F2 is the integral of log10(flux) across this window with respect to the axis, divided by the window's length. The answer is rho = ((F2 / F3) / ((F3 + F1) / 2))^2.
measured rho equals 1.1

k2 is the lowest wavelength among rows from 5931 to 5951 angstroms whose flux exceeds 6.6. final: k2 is 5932.0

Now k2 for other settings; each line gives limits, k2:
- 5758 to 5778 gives 5759.5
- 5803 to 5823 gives 5804.5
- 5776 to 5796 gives 5777.0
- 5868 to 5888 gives 5869.5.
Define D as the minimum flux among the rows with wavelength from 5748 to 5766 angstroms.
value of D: 8.03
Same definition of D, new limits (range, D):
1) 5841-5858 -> 7.212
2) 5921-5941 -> 5.653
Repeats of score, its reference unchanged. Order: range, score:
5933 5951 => 5934.5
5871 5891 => 5889.5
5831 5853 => 5839.5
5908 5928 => 5909.5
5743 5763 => 5762.0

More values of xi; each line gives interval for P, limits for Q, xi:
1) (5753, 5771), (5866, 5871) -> 1.4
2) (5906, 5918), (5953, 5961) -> 1.0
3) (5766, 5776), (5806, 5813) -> 0.9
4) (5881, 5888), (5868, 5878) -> 0.8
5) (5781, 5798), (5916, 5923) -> 1.7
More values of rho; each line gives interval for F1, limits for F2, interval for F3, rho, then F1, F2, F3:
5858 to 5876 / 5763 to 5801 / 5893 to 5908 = 4.1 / 0.85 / 0.961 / 0.64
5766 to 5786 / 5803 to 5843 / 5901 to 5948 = 2.0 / 0.95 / 0.968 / 0.78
